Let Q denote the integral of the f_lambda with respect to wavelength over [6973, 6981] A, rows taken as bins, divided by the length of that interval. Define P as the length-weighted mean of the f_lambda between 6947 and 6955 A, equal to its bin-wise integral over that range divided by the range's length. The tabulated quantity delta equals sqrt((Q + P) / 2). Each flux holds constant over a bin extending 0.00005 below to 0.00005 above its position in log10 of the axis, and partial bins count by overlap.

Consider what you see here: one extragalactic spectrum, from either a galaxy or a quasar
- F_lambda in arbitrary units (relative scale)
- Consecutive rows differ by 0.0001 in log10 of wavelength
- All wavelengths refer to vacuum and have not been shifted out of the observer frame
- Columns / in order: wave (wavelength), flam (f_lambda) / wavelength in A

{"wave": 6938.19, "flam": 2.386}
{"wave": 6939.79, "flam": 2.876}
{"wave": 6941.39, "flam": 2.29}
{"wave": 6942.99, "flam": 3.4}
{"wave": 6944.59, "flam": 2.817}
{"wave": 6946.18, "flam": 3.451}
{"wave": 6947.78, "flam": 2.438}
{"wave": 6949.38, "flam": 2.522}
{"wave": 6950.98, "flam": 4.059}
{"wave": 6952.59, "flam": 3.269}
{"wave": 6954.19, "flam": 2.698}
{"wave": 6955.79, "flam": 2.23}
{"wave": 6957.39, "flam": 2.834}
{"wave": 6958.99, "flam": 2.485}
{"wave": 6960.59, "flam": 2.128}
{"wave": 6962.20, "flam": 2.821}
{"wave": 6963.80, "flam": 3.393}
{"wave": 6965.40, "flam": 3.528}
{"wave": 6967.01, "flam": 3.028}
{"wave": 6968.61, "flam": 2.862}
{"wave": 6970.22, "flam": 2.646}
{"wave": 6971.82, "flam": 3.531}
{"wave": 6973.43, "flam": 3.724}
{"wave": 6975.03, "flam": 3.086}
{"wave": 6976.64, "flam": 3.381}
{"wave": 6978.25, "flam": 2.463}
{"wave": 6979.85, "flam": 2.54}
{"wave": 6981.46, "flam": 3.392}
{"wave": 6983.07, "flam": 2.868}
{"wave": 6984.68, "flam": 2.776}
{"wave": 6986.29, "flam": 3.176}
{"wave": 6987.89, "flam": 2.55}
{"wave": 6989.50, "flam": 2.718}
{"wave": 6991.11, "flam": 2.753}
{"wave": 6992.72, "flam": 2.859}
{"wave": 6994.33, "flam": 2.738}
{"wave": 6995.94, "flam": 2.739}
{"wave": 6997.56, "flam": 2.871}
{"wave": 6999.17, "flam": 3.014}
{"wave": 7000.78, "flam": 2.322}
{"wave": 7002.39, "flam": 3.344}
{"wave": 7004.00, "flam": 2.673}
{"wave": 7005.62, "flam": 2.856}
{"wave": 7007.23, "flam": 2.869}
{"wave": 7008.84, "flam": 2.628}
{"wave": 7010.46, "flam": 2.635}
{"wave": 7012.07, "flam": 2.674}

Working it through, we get 1.73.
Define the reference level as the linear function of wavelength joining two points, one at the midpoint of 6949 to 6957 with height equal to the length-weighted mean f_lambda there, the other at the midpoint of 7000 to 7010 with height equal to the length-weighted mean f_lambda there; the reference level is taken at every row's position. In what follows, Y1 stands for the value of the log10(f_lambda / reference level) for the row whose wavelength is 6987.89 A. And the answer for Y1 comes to -0.05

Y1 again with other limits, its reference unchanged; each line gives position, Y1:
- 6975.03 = 0.03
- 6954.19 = -0.04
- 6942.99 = 0.05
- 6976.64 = 0.07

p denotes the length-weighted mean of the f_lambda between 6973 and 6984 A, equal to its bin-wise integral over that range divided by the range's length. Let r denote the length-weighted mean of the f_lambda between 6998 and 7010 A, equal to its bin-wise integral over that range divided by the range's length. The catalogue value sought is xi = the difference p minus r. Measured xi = 0.23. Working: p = 3.04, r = 2.81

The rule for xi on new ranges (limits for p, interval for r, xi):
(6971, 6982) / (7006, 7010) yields 0.40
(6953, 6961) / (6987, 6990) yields -0.12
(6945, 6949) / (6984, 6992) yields 0.10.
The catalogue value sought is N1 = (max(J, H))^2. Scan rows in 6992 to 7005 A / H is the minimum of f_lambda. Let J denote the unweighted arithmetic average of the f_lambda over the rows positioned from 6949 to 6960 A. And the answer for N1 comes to 8.2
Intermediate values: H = 2.322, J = 2.87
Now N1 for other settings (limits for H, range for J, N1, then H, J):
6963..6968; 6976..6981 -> 9.2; 3.028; 2.79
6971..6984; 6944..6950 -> 7.9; 2.463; 2.81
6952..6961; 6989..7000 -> 7.9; 2.128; 2.81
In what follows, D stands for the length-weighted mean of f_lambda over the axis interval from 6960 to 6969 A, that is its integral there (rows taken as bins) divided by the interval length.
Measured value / 2.98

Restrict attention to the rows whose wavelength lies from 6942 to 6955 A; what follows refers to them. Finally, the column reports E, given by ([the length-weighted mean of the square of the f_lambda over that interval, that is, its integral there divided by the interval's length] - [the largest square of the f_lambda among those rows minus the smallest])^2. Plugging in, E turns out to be 1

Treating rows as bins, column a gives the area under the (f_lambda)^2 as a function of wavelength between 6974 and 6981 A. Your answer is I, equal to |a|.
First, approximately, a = 61.0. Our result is 61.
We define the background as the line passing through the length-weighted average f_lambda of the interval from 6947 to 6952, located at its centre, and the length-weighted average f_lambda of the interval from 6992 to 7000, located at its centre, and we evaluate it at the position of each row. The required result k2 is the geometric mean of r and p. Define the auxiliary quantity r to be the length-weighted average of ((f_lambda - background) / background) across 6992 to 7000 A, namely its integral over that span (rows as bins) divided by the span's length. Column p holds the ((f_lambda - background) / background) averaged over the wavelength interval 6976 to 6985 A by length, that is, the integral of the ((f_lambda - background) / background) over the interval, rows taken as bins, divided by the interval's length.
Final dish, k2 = 0.001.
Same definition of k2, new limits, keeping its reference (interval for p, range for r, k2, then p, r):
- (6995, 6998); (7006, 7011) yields 0.019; -0.016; -0.024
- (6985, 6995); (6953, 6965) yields 0.046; -0.023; -0.092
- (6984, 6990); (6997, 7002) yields 0.020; -0.022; -0.017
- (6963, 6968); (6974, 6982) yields 0.054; 0.116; 0.025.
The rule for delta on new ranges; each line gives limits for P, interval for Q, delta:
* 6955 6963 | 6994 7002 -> 1.62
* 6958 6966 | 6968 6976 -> 1.74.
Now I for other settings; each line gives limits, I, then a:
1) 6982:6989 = 58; 57.6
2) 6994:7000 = 49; 48.7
